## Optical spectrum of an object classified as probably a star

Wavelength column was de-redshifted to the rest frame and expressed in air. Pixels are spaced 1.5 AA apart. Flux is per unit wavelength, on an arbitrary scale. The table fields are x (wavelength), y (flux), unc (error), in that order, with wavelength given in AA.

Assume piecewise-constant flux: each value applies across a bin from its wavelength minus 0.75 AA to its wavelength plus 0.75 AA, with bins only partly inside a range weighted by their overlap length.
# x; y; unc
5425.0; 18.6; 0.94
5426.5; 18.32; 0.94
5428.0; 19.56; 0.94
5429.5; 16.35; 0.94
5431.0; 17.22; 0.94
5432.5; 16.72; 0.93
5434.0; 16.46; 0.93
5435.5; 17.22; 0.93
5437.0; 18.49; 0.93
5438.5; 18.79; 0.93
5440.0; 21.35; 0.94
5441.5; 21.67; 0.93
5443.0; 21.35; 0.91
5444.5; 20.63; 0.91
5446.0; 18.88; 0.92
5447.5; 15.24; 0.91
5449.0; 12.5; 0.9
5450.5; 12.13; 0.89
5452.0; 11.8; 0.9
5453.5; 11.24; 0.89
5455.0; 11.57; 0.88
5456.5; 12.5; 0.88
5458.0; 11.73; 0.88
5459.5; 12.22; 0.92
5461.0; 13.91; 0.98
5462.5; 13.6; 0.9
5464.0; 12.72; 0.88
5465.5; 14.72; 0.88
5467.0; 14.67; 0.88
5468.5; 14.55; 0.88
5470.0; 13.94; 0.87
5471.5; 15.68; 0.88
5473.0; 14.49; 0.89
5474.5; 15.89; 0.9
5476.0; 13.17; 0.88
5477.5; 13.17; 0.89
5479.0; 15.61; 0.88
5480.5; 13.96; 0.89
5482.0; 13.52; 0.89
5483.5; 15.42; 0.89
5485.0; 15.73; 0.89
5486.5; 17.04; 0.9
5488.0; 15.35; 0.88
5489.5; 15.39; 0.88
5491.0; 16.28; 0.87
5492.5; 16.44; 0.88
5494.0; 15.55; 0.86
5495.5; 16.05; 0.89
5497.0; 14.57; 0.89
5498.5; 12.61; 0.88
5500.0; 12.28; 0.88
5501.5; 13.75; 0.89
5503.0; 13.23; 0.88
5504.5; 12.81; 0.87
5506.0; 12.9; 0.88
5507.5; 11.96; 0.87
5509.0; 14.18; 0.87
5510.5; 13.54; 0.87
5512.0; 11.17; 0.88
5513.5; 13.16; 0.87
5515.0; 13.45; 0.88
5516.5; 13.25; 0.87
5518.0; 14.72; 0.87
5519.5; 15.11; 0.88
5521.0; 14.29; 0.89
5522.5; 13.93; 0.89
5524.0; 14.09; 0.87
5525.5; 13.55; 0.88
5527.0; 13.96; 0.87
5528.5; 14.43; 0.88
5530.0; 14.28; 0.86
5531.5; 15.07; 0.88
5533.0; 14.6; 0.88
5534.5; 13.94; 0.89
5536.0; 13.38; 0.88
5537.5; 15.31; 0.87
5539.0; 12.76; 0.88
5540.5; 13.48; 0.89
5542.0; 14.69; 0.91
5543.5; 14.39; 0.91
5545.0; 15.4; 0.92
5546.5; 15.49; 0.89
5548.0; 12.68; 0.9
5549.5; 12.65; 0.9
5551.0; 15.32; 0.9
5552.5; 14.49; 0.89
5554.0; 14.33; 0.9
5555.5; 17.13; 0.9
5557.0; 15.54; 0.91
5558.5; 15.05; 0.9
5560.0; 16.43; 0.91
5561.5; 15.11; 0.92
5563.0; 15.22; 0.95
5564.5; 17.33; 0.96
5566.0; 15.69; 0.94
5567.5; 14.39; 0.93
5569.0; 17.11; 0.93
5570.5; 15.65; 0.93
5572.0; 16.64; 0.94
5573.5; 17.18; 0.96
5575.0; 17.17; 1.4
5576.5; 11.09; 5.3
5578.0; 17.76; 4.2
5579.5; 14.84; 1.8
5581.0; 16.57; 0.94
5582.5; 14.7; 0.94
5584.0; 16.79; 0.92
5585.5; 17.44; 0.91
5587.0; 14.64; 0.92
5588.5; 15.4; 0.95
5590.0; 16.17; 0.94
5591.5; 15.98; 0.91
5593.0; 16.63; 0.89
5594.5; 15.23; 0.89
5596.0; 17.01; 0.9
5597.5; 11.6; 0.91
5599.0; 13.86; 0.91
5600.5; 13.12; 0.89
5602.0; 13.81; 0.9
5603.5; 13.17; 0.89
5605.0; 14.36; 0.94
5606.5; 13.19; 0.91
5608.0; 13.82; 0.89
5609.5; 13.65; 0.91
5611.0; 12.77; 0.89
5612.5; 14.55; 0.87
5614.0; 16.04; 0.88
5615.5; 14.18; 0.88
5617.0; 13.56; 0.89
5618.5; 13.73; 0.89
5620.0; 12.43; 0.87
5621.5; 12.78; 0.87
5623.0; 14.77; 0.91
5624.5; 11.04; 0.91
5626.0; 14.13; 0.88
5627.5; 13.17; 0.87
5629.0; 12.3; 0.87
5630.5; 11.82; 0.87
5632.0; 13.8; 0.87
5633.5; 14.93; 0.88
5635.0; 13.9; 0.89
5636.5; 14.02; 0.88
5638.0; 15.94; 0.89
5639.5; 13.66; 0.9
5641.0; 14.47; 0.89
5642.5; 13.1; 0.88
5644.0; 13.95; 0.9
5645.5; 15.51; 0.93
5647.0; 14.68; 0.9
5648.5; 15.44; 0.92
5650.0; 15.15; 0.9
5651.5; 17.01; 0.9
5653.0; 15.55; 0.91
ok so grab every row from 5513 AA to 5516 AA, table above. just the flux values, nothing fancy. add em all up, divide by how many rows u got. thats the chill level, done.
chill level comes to 13.3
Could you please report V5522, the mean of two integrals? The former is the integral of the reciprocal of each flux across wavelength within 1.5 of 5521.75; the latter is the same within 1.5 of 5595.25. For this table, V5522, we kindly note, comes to 0.200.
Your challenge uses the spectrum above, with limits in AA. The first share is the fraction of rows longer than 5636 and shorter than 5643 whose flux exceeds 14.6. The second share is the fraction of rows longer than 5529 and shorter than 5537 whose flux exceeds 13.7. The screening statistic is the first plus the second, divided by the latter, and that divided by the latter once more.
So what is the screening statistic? 1.6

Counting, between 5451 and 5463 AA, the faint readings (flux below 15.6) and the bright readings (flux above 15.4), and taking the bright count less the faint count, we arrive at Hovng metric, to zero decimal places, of -8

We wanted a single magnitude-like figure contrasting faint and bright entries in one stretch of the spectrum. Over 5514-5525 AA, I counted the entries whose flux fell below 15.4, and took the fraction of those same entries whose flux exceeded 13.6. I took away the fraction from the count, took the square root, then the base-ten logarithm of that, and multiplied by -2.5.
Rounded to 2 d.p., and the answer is -1.00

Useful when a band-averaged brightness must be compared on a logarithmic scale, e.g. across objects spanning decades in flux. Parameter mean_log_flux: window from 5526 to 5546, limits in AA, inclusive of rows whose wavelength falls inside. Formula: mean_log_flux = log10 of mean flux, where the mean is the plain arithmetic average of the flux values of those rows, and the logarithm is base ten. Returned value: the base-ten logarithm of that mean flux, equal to 1.155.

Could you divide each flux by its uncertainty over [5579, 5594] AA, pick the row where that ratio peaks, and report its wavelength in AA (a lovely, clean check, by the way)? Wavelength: 5585.5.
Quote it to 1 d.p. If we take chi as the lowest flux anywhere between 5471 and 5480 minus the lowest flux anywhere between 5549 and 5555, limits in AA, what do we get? 0.5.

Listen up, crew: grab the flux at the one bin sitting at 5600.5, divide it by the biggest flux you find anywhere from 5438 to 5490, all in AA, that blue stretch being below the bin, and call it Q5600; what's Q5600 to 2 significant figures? 0.61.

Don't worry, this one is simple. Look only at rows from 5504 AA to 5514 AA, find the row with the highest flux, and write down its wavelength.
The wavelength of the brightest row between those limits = 5509.0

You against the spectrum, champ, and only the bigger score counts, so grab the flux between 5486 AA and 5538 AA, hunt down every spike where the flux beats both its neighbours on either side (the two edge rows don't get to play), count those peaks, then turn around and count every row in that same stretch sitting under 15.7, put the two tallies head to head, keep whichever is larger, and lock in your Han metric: 31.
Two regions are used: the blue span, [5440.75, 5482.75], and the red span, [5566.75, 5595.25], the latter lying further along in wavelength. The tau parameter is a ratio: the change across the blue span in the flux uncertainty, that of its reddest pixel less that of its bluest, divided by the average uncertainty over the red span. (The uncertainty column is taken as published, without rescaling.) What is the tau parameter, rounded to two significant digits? -0.029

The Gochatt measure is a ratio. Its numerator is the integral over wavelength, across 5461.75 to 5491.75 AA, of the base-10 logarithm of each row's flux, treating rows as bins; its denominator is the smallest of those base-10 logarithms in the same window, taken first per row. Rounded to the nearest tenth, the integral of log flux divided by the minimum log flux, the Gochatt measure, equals 31.7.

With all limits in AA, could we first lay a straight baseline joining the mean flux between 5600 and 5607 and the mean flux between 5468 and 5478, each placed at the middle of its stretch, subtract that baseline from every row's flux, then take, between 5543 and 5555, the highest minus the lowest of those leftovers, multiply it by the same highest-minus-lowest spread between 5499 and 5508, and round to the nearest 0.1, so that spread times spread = 4.9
